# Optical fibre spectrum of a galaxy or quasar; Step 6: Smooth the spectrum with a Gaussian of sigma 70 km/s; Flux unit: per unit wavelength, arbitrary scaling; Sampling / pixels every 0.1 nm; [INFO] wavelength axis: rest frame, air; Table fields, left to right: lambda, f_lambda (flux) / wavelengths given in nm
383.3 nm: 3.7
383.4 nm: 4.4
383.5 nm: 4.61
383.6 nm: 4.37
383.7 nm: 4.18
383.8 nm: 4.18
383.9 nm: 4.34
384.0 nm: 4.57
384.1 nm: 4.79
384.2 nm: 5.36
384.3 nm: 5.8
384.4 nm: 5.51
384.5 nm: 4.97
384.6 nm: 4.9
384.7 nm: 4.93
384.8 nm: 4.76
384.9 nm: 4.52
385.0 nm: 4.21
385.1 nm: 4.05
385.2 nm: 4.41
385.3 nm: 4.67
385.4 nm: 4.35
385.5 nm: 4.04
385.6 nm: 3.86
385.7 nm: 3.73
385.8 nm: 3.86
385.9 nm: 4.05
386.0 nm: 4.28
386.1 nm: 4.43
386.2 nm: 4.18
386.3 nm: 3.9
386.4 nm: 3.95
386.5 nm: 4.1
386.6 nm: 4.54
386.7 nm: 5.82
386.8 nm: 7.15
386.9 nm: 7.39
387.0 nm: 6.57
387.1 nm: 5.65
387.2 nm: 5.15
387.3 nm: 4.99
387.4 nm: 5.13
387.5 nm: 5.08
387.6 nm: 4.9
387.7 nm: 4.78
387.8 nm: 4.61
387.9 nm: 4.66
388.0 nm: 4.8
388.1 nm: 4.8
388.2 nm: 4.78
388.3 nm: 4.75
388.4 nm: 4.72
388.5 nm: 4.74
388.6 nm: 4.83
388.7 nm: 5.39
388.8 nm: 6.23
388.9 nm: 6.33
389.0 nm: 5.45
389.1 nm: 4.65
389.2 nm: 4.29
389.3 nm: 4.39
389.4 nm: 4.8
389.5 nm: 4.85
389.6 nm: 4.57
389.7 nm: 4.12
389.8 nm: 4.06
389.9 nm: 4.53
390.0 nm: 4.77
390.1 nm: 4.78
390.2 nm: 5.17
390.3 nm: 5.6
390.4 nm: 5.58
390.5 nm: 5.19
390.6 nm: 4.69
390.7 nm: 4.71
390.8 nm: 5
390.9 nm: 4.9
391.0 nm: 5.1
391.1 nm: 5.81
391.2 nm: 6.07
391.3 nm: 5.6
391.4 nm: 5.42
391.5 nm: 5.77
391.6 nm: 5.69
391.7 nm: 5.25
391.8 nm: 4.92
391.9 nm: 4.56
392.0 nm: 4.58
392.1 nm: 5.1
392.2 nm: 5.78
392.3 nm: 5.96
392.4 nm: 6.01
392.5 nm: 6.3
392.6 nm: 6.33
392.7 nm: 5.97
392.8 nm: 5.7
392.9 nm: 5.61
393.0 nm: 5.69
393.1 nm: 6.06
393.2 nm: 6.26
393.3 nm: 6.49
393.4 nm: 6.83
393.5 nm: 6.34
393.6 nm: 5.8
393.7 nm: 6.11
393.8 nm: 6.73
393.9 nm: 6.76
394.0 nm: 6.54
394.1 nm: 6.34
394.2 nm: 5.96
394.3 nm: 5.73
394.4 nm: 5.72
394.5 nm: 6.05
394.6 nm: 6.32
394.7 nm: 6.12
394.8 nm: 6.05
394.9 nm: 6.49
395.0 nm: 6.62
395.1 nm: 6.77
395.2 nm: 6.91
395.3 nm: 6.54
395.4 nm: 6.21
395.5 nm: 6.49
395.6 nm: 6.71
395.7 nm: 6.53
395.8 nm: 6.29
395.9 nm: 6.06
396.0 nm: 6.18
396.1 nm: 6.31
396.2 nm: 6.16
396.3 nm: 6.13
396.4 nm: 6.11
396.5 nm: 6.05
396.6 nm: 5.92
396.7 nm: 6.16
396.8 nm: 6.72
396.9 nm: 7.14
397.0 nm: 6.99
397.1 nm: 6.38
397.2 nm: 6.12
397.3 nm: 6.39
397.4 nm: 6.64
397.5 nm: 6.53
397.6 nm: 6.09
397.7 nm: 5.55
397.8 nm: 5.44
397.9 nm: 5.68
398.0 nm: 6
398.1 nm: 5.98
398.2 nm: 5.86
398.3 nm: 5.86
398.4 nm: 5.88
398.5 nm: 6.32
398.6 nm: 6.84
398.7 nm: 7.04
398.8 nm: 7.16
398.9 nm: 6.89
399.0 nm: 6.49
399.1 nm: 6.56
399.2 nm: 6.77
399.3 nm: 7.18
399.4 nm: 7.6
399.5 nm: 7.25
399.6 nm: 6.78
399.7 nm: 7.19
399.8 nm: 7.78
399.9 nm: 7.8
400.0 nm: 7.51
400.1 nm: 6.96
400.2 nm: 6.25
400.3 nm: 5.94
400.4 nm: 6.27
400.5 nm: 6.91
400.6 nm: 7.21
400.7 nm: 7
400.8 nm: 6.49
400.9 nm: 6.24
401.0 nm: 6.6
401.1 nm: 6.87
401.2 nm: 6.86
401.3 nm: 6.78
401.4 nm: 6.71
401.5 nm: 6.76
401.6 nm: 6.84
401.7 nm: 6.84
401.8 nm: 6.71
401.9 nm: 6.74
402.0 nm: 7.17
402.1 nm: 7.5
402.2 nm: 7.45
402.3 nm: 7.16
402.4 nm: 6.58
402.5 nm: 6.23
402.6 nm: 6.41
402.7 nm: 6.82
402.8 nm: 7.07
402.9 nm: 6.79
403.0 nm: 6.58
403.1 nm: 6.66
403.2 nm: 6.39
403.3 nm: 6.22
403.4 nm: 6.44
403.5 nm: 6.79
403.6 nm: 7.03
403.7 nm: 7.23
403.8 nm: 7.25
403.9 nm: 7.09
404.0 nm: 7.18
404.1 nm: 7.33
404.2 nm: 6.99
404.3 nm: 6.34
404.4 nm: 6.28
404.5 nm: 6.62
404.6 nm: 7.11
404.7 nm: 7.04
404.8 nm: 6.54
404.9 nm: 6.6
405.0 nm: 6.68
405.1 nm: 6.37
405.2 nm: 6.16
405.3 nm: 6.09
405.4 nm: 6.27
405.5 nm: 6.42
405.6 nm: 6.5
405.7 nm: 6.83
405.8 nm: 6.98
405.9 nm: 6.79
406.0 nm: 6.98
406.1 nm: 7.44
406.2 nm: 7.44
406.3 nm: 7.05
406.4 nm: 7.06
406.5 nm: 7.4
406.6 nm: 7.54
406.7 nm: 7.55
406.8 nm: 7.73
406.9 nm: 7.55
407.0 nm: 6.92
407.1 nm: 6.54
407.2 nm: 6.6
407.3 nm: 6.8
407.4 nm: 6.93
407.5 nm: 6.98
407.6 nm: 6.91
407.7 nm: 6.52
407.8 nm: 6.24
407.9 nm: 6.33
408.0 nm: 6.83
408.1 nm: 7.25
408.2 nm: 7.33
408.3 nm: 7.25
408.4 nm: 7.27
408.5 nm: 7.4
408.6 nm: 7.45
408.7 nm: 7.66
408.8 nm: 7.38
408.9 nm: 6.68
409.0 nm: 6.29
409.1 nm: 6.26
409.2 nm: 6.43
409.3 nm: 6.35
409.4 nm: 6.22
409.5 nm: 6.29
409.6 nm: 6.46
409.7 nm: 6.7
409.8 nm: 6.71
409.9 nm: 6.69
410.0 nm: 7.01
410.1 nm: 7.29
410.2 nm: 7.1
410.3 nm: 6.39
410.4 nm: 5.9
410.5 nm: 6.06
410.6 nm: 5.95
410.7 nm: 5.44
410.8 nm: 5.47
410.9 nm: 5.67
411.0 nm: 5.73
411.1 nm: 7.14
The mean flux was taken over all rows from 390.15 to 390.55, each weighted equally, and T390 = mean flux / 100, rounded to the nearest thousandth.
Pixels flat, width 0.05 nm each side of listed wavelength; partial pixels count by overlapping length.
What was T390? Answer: 0.054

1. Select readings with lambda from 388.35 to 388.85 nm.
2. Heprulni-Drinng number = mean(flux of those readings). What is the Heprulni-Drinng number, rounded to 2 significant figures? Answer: 5.2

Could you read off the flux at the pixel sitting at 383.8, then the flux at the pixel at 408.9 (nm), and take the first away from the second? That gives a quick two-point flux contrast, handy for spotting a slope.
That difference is 2.5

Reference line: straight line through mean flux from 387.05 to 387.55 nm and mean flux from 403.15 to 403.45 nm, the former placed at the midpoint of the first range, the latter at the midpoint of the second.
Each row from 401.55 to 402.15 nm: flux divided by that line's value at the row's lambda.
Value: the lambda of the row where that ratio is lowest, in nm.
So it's 401.8 nm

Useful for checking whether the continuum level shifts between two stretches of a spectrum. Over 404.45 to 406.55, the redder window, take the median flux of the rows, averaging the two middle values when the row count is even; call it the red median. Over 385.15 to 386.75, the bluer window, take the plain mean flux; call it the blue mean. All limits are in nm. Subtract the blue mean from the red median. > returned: 2.5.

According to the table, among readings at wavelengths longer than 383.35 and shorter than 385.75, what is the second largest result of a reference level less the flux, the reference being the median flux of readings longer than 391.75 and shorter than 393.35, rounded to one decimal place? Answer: 2.0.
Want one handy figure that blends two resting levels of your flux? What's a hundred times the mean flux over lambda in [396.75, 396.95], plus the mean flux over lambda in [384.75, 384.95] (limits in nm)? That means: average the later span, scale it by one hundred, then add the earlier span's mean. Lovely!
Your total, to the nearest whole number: 698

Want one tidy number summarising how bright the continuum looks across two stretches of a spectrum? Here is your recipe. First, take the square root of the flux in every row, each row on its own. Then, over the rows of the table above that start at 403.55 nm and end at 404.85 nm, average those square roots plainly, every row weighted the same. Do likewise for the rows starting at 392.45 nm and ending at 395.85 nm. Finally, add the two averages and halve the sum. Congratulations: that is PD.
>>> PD 2.57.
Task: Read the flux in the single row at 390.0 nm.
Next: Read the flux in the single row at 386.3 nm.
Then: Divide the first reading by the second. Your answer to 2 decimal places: 1.22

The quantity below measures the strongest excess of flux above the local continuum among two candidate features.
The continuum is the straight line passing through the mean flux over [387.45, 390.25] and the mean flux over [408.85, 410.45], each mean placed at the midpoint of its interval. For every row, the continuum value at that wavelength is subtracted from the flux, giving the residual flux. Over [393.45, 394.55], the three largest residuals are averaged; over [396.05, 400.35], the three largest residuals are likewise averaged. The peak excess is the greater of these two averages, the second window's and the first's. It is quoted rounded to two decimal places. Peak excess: 1.99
